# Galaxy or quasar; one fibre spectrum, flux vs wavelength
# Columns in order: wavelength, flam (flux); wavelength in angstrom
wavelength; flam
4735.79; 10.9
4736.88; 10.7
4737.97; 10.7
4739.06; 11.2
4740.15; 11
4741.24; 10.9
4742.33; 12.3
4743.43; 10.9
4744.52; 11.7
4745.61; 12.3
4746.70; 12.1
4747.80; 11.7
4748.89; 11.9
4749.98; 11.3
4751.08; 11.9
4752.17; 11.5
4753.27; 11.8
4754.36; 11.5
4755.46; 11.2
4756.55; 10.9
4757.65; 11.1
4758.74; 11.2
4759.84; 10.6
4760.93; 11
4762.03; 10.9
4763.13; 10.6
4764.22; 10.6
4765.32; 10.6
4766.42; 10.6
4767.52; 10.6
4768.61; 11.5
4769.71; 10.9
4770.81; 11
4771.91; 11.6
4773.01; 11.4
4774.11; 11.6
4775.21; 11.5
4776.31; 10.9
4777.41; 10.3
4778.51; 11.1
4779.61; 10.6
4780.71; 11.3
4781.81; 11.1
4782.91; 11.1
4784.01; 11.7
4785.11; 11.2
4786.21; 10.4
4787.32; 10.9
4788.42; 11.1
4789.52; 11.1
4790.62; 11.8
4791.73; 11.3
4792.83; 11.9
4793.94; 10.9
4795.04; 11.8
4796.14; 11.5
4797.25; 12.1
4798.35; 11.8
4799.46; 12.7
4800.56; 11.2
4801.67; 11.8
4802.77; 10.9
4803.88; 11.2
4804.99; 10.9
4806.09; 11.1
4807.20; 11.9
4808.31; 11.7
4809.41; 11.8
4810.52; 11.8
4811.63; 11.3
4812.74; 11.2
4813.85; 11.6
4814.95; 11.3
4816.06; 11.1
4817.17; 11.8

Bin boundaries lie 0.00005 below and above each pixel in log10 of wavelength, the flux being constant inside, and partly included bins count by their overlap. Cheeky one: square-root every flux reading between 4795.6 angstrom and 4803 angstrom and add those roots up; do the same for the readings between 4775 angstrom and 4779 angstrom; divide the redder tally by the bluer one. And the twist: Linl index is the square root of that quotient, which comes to 1.3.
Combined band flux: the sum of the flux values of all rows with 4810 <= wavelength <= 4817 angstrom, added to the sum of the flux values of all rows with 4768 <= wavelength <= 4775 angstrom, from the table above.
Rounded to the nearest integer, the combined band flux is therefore 136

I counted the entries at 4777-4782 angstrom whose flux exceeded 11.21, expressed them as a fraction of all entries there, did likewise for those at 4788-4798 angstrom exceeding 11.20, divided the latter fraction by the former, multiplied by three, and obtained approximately 10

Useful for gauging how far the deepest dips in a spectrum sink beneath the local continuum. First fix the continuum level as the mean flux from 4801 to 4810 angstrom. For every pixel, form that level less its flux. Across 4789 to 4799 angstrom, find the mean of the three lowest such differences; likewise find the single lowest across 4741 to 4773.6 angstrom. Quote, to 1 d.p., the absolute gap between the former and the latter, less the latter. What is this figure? 1.3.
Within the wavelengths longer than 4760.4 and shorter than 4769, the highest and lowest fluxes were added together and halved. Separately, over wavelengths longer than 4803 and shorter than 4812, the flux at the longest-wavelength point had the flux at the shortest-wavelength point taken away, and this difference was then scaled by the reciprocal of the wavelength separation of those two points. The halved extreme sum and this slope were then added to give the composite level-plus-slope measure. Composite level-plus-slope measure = 11.1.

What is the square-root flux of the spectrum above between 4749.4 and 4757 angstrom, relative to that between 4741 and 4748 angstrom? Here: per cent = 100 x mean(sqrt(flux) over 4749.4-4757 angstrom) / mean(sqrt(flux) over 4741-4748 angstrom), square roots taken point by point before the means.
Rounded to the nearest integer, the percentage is 99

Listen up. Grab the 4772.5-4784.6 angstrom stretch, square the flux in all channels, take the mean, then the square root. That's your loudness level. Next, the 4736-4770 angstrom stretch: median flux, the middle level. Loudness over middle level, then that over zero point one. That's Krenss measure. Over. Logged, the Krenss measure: 10.05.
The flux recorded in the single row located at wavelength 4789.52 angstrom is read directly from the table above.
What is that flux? 11.1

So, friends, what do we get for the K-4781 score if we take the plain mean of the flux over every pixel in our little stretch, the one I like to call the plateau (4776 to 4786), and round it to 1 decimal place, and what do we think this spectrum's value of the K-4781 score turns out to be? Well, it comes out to 11.0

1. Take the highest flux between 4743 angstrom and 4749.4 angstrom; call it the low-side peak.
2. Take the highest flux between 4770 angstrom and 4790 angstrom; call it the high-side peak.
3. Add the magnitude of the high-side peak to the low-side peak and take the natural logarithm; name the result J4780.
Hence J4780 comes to 3.18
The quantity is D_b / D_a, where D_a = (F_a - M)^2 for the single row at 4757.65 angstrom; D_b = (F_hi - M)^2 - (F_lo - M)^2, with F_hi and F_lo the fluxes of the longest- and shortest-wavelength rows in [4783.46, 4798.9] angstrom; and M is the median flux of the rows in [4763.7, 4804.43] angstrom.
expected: 11.0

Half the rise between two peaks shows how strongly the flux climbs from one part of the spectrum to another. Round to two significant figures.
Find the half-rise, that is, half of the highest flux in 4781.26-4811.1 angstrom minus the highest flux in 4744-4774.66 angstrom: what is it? 0.20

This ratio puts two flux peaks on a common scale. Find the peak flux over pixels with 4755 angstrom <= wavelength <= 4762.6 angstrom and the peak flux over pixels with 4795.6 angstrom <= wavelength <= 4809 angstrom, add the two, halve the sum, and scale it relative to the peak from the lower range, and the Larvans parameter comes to 1.07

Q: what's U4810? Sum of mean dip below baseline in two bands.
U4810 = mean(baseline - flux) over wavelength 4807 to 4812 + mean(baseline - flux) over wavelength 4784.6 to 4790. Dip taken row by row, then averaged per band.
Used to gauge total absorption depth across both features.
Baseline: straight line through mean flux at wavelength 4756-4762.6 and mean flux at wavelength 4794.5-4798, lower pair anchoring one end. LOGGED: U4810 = 1.1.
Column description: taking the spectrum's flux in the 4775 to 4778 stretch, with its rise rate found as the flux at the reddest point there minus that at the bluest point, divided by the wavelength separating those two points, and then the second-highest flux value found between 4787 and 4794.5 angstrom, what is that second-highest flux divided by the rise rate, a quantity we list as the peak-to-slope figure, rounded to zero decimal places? -22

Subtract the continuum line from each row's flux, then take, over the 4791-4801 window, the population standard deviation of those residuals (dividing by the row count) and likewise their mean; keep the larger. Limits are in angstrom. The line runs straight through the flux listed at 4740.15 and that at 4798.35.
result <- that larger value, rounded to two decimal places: 0.49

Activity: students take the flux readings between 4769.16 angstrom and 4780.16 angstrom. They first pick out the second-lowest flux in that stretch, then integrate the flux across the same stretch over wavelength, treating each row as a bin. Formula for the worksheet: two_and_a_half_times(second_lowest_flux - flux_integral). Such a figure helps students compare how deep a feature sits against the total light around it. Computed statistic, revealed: -278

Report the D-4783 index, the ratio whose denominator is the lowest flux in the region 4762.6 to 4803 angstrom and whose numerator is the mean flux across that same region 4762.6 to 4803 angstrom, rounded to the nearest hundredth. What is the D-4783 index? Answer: 1.09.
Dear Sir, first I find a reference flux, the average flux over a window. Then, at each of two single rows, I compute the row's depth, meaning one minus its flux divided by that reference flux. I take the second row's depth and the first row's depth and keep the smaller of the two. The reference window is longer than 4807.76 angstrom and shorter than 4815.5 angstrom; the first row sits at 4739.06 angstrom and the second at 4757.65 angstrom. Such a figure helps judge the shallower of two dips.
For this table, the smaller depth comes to 0.029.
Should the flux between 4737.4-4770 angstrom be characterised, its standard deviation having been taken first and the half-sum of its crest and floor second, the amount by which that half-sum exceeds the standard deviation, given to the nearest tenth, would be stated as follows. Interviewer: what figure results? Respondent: 10.9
